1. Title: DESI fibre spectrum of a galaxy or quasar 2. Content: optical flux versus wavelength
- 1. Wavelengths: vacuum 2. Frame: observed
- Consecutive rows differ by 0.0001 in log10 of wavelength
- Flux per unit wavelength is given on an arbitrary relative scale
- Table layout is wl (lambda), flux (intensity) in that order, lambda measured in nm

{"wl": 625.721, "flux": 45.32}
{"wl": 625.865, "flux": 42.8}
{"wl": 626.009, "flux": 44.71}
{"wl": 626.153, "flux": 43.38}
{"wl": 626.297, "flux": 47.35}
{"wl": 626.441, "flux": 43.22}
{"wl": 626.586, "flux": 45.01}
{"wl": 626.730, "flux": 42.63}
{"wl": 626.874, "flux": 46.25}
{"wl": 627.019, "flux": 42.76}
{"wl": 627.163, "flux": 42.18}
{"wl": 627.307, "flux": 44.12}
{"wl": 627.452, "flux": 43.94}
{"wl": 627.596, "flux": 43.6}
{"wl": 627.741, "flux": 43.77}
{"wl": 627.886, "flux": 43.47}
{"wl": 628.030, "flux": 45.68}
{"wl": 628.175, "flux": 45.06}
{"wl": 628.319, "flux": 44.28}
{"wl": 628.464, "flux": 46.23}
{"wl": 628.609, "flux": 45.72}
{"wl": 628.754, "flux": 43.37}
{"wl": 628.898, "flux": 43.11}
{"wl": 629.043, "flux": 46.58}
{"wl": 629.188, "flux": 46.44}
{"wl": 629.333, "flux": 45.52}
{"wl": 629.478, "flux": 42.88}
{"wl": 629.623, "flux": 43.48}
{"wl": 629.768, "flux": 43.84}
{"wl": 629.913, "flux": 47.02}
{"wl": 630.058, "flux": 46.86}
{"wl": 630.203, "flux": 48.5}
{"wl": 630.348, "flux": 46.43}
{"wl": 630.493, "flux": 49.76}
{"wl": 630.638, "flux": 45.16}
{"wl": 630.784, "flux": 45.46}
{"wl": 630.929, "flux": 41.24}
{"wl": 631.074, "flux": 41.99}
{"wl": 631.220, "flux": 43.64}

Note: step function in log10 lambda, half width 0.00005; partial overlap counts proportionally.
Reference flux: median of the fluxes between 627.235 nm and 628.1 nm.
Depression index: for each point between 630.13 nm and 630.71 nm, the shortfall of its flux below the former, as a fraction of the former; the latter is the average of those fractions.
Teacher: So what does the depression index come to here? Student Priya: -0.082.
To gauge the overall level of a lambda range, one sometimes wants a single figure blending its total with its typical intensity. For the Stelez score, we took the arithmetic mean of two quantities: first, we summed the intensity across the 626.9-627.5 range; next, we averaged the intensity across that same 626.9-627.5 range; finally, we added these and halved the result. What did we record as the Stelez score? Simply 108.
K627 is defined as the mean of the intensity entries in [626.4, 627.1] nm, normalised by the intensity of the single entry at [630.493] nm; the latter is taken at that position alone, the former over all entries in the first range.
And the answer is 0.88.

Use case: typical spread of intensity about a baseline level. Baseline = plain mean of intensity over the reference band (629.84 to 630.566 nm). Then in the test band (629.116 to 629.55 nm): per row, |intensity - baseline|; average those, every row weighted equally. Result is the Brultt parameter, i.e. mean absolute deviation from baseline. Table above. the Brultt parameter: 2.8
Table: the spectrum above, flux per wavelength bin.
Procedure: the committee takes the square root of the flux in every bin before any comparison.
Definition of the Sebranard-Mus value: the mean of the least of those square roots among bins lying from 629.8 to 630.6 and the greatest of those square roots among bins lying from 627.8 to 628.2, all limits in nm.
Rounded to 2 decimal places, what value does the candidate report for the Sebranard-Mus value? 6.79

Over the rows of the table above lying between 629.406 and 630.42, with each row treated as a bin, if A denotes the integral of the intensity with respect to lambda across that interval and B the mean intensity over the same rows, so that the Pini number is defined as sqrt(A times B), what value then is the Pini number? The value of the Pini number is 45.9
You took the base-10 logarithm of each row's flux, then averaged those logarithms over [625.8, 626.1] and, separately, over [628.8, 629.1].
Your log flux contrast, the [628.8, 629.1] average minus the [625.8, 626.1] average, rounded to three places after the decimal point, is 0.010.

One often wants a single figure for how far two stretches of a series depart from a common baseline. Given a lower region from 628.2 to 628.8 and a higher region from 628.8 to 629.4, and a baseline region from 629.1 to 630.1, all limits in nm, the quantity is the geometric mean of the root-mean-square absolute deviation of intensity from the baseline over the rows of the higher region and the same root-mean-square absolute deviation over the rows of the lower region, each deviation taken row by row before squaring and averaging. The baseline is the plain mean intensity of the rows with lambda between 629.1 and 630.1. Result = 1.3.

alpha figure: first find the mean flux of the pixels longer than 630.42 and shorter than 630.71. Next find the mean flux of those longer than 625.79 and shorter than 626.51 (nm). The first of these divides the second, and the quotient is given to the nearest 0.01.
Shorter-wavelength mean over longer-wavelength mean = 0.93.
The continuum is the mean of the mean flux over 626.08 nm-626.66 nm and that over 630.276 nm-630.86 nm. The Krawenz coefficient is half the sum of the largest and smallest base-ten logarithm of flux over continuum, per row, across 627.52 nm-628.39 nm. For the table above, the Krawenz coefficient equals -0.011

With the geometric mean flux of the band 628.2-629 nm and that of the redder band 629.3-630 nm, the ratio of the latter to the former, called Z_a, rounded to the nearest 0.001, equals 1.000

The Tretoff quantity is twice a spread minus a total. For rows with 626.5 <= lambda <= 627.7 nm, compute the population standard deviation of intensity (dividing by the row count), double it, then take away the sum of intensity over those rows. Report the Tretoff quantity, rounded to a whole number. -348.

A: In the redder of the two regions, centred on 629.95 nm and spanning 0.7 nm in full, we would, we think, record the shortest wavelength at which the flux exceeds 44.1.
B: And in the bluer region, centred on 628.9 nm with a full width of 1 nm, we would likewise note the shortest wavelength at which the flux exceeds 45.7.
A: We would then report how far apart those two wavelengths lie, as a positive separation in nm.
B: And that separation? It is 1.45 nm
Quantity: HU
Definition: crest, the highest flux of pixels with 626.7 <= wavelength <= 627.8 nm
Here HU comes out 46.25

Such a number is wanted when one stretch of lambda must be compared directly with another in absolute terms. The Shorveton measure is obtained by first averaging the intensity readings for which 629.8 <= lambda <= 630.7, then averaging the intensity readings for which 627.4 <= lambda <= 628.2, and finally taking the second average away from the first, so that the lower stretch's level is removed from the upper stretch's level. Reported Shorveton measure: 3.0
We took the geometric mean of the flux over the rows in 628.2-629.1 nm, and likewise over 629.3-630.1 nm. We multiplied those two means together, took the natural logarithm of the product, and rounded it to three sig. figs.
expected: 7.61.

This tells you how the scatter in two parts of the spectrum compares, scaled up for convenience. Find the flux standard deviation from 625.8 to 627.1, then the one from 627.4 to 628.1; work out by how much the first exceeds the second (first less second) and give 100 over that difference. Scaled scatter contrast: 126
